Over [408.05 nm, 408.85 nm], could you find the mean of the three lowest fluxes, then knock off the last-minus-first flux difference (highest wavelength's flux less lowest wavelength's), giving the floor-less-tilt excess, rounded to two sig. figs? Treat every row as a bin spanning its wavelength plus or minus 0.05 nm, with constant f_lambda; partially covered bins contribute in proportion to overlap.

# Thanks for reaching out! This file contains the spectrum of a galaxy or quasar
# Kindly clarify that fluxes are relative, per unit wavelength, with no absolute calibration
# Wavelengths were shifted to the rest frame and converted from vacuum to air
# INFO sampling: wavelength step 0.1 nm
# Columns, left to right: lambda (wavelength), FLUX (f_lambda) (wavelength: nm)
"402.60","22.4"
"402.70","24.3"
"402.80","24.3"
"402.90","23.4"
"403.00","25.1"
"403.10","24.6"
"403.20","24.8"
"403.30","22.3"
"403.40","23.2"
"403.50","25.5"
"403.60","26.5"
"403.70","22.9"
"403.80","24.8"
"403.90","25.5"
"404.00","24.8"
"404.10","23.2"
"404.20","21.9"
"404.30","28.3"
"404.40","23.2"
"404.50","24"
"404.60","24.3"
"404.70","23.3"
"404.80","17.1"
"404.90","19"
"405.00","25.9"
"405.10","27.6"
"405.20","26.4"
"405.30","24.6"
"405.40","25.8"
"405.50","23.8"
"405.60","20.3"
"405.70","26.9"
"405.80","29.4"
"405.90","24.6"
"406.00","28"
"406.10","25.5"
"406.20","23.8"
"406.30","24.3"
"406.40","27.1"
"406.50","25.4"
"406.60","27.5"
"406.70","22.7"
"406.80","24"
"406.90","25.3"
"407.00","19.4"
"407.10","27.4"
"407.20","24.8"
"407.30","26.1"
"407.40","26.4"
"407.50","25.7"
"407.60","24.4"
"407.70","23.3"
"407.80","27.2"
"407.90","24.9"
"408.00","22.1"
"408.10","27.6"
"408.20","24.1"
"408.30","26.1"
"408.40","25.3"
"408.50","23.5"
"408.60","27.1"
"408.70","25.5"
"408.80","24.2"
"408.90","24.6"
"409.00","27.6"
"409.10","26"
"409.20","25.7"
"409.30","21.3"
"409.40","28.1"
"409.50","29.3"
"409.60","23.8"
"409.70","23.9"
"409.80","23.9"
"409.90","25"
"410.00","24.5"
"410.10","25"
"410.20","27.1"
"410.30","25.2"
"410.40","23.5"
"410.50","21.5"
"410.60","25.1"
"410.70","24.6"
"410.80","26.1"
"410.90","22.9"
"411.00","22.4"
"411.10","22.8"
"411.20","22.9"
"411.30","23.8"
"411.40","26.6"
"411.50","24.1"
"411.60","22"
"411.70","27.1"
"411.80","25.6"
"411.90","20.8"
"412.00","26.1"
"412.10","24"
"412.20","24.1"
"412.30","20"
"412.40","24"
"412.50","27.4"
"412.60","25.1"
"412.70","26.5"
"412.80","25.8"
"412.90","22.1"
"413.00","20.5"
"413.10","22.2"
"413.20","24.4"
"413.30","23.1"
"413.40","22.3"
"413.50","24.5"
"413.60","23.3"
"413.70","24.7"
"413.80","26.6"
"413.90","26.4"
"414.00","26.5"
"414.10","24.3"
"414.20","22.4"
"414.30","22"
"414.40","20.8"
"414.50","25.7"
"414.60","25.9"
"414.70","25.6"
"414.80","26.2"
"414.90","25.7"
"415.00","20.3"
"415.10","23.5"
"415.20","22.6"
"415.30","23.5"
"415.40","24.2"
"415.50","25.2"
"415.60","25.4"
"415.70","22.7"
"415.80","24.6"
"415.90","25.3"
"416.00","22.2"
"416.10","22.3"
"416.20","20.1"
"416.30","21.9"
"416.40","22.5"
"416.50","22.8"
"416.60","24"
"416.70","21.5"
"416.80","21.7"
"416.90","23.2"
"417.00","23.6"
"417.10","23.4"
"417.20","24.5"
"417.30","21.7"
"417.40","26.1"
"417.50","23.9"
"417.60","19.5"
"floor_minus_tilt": 27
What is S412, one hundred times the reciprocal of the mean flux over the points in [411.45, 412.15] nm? 4.12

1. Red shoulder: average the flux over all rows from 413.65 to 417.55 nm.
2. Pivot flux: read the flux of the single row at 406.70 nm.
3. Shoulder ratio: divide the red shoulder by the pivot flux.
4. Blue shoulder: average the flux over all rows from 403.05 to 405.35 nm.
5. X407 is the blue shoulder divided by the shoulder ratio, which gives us 23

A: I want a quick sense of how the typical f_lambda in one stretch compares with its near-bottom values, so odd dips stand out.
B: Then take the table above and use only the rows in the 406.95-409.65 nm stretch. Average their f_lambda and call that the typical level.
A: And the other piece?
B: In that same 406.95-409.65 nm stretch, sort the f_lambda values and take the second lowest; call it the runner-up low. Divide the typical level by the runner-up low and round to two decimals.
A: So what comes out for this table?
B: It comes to 1.19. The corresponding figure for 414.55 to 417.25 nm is 1.16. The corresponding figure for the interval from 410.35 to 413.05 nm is 1.17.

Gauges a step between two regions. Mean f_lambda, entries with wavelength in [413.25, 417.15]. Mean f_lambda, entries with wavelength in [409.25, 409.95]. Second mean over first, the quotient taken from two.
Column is 0.94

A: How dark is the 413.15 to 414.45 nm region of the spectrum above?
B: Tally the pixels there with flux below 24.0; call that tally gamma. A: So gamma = 6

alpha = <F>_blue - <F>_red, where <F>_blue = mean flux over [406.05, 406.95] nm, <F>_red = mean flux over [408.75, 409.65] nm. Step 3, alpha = -0.56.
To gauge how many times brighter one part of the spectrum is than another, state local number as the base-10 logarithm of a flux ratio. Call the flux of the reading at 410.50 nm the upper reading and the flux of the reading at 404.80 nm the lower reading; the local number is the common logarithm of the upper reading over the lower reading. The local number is 0.099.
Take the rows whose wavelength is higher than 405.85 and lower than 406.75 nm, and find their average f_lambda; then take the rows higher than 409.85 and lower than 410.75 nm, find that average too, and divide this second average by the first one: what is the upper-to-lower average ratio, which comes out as 0.97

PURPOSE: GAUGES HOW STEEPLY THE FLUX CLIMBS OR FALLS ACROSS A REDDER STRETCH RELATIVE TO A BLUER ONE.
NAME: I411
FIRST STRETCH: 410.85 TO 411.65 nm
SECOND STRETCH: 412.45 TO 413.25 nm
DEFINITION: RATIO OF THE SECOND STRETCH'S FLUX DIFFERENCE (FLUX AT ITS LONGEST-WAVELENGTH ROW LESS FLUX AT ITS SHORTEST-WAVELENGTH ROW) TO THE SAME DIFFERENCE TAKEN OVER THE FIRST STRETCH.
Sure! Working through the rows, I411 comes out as 3.3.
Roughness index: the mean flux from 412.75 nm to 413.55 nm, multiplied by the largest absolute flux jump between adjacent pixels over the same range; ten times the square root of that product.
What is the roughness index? 92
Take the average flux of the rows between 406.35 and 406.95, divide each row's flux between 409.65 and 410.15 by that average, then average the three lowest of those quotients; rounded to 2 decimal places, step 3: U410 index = 0.95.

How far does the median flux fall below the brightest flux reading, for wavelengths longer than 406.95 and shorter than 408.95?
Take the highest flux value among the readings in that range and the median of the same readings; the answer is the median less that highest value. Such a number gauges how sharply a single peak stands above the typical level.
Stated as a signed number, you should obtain -2.5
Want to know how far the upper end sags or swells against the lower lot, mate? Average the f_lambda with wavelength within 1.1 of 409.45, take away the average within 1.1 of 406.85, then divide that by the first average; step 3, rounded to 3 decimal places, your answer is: -0.010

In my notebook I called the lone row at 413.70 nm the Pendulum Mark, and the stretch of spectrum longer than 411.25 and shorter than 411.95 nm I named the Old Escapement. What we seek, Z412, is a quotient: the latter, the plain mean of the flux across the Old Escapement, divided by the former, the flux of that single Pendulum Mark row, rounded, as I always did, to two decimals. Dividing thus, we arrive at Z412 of 0.98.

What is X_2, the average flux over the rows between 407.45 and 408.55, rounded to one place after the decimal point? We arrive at 24.9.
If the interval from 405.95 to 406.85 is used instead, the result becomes 25.4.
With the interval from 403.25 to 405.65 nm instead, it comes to 23.9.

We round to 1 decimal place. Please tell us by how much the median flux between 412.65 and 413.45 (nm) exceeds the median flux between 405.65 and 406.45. -3.5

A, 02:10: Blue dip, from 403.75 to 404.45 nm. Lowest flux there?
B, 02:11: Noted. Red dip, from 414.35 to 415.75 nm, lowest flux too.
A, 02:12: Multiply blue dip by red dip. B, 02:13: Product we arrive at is 445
